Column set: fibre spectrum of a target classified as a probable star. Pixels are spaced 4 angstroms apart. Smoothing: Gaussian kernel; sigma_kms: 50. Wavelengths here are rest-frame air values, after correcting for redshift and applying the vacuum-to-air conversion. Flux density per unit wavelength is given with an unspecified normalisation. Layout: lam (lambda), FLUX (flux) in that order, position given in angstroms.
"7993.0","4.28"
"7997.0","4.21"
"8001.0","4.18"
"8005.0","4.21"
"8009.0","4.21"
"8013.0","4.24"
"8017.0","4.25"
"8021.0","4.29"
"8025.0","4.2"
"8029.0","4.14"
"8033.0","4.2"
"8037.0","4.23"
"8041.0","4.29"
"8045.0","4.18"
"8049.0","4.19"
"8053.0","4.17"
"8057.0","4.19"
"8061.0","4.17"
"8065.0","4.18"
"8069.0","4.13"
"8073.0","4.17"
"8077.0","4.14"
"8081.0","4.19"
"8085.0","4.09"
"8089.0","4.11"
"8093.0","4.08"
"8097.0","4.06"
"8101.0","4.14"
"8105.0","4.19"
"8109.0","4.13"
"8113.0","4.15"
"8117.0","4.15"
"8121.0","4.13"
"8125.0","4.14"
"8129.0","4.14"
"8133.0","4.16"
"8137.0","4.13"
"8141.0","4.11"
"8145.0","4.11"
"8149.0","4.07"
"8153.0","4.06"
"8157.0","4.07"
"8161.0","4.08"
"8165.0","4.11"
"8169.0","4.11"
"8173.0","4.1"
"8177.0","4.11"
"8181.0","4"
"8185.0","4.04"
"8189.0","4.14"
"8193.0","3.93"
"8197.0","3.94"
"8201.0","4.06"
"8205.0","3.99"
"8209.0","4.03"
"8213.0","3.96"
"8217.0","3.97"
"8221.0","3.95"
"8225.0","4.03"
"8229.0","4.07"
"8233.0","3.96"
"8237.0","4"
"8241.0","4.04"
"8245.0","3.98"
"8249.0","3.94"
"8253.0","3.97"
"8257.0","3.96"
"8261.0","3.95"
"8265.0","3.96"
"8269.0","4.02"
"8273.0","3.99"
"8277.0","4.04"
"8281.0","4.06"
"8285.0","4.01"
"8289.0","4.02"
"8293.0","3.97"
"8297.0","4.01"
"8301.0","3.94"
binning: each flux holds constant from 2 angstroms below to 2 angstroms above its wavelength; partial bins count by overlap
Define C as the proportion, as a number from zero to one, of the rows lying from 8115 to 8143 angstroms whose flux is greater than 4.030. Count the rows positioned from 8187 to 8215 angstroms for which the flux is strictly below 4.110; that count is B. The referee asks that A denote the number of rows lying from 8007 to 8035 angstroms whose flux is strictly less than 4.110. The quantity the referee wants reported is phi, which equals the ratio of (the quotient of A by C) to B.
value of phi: 0.00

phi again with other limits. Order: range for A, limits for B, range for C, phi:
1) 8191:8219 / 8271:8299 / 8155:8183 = 1.17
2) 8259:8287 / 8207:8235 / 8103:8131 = 1.00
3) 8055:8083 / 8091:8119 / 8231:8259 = 0.00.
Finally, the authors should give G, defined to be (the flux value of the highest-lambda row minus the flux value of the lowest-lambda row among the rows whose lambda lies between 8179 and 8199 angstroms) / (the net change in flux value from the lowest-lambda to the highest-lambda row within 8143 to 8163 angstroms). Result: 2.0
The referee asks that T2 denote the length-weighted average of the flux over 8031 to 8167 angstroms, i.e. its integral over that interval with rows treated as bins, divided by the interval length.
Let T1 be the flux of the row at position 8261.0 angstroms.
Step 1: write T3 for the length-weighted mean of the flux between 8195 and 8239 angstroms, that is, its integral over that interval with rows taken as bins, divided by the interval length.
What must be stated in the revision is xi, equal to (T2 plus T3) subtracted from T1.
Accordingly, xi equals -4.19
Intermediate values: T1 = 3.95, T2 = 4.14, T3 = 4.00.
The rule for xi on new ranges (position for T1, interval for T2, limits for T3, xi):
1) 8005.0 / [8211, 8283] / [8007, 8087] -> -3.97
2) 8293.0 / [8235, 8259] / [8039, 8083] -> -4.19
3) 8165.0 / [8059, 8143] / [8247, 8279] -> -4.01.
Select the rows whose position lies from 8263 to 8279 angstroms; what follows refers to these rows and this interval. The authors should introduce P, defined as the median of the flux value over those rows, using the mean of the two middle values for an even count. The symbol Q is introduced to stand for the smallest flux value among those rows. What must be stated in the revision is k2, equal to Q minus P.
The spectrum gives -0.045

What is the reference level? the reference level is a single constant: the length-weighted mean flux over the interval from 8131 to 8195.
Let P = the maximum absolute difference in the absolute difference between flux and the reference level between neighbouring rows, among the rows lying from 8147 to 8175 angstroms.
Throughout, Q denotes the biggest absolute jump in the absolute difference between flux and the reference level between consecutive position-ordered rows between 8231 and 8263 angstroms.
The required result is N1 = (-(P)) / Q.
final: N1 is -0.4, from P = 0.024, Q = 0.060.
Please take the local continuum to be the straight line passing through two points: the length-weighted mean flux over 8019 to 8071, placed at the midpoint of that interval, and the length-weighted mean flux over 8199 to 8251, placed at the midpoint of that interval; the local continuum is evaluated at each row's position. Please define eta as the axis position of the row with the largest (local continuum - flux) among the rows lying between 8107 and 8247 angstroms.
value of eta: 8193.0 angstroms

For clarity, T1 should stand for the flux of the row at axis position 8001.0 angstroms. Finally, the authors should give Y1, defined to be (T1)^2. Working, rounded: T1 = 4.18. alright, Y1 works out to 17.5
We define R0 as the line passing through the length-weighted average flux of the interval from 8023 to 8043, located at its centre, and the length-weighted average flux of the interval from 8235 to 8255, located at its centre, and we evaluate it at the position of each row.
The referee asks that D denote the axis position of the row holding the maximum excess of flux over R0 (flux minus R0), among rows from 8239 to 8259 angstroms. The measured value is 8241.0 angstroms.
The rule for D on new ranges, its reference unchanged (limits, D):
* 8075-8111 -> 8105.0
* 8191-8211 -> 8201.0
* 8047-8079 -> 8057.0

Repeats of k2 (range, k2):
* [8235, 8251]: -0.050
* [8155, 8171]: -0.025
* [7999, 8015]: -0.030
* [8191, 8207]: -0.035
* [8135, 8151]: -0.040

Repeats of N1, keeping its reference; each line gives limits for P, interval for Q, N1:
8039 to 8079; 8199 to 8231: -1.4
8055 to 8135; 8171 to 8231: -0.8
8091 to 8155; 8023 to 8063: -0.5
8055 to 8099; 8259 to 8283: -1.7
